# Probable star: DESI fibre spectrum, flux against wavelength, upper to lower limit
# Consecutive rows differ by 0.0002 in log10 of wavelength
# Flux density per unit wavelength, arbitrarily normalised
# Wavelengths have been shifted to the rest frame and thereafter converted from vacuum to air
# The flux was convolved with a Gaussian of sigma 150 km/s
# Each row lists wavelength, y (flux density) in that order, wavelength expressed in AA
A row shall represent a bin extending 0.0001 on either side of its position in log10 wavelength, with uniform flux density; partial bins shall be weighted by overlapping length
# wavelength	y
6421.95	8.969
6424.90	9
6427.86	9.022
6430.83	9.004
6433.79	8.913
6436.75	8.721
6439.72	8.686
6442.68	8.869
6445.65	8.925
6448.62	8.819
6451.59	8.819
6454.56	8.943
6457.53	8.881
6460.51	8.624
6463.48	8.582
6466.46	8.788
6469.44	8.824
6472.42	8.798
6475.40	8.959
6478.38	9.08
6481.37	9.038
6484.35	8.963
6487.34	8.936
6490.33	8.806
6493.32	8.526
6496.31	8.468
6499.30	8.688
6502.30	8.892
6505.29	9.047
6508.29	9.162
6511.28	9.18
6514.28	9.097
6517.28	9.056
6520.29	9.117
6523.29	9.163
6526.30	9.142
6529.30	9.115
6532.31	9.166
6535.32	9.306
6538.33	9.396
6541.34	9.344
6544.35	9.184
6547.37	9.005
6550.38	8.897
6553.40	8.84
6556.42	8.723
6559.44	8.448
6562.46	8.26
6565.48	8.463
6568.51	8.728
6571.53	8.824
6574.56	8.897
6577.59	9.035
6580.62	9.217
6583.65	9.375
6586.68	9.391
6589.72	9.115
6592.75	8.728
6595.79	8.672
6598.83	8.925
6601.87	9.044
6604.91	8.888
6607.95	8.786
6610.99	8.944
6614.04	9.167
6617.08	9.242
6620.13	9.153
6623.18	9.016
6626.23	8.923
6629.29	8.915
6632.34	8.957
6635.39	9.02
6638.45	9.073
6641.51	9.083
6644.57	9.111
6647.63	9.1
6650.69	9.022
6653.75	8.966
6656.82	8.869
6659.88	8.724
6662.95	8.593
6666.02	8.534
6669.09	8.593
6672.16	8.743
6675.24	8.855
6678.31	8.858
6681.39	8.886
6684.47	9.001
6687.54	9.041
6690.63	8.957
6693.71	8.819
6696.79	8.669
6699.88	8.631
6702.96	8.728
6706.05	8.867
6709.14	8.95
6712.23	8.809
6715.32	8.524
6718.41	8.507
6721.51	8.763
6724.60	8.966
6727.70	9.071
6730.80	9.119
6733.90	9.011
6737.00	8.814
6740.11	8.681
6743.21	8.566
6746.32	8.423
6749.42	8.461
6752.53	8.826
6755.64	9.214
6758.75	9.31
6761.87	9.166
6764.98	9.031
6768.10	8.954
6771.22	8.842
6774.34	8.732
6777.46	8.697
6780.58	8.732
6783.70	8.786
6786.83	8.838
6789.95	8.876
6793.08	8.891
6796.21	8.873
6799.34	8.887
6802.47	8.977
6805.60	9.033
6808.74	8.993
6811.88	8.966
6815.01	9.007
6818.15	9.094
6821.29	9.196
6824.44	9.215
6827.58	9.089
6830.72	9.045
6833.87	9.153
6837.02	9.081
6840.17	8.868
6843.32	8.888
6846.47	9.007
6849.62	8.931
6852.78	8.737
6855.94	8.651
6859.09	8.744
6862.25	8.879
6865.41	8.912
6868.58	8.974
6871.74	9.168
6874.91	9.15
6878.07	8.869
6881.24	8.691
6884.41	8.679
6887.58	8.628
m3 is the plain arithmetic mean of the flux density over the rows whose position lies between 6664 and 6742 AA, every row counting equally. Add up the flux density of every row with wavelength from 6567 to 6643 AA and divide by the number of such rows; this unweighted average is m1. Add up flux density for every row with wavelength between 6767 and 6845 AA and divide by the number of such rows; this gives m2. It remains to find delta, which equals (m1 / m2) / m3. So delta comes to 0.114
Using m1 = 9.00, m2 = 8.95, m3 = 8.82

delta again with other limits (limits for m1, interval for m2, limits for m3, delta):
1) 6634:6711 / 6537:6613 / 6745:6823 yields 0.111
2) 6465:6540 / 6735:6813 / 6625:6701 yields 0.114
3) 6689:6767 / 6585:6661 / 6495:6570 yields 0.110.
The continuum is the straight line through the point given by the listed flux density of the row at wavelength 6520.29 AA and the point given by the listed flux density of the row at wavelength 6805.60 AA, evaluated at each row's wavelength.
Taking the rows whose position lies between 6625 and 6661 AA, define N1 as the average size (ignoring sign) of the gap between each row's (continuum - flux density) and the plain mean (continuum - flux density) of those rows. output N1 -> 0.09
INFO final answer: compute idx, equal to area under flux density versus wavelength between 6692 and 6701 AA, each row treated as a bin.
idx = 78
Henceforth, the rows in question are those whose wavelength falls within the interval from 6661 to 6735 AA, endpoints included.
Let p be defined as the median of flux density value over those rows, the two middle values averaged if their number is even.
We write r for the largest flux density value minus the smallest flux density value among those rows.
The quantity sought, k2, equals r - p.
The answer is -8.2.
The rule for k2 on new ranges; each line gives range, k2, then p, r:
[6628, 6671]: -8.4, 8.96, 0.58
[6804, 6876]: -8.4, 9.01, 0.56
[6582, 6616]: -8.2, 8.94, 0.72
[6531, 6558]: -8.5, 9.17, 0.67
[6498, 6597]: -7.9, 9.06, 1.14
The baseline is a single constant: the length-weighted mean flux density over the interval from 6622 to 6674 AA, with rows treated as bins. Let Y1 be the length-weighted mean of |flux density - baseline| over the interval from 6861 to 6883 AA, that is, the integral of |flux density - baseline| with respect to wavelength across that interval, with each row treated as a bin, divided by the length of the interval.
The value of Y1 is 0.13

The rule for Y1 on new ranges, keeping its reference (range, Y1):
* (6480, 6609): 0.23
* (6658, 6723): 0.16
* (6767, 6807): 0.08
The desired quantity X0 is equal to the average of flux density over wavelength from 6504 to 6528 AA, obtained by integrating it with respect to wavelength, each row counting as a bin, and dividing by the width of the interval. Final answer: 9.12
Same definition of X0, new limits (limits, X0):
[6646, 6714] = 8.83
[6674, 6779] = 8.85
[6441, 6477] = 8.82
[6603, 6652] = 9.03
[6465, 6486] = 8.92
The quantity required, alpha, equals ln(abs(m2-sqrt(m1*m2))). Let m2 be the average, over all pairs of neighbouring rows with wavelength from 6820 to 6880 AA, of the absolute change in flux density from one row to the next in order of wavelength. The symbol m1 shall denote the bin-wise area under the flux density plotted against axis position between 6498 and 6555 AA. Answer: 1.98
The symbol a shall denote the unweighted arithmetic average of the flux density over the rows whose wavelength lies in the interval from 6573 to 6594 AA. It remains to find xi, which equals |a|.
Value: 9.11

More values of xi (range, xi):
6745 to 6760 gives 8.85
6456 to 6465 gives 8.70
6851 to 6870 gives 8.82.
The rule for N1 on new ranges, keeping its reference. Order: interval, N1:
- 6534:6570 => 0.30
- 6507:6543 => 0.08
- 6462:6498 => 0.15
